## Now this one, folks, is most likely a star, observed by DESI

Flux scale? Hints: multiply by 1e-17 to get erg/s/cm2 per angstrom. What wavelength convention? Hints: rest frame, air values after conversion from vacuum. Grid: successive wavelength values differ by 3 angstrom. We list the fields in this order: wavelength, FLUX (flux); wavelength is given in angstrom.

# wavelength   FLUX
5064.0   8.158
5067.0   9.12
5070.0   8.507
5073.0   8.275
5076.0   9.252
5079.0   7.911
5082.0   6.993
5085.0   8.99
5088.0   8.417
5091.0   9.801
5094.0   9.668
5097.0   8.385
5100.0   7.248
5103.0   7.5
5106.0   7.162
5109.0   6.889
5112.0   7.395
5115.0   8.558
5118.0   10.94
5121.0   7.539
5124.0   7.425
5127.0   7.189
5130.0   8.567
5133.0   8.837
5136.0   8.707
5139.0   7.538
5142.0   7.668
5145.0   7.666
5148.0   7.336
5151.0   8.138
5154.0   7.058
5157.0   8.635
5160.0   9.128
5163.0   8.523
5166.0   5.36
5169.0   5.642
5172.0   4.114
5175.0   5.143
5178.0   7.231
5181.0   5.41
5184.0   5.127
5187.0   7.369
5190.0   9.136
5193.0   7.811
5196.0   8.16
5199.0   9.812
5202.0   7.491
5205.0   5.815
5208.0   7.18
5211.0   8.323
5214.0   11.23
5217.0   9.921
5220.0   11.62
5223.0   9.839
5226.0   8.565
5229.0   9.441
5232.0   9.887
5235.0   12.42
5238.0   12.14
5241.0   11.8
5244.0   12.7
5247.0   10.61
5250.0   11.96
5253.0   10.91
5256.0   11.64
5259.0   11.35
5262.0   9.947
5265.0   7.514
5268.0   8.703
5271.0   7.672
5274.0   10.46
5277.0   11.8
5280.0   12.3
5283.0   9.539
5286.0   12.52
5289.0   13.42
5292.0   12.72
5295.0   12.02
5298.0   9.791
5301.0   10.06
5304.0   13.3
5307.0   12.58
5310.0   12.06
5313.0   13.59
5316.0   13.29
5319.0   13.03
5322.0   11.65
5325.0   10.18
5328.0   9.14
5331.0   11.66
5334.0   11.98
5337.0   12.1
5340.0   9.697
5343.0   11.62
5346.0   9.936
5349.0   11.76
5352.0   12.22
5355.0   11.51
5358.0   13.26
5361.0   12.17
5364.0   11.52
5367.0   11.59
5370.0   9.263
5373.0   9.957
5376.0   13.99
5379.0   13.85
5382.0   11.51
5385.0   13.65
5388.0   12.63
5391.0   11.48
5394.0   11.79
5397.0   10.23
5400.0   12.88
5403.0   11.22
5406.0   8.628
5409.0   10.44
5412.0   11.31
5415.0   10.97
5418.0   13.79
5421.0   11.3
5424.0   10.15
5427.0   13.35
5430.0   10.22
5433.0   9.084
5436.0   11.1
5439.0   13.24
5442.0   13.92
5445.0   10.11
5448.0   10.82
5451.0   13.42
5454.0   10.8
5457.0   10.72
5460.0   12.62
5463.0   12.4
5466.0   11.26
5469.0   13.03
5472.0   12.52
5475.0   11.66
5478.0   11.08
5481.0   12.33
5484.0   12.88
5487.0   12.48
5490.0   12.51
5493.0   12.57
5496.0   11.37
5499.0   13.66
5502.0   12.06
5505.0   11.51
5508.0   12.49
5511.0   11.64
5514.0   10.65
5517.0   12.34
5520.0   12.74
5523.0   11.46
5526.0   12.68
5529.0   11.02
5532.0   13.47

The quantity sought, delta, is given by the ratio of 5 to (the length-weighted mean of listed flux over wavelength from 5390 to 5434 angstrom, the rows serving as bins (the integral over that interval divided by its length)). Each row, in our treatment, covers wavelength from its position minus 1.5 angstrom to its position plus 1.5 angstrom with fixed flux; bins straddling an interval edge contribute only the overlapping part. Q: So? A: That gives 0.449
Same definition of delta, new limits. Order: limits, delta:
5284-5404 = 0.423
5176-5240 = 0.571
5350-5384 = 0.420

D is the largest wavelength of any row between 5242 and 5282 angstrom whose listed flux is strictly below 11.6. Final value 5274.0 angstrom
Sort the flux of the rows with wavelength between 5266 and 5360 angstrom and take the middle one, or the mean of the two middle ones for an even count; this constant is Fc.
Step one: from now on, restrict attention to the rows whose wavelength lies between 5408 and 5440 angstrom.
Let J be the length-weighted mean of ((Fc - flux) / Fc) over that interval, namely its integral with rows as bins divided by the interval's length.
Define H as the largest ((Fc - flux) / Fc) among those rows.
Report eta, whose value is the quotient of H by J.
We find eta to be 6.0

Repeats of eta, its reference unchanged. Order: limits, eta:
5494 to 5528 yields -4.7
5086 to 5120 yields 1.4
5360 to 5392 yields -15.0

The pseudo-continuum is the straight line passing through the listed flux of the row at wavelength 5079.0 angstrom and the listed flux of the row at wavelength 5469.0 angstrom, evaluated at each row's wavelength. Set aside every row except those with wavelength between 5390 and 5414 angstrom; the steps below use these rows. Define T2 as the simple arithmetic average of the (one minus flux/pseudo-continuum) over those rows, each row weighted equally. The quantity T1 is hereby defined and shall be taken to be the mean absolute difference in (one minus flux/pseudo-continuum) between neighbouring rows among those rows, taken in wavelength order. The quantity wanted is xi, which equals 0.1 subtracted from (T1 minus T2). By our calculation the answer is -0.06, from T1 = 0.13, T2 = 0.09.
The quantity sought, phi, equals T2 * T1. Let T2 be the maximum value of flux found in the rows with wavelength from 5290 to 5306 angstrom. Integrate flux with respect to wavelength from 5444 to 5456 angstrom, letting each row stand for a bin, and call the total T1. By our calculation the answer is 1806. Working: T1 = 136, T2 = 13.3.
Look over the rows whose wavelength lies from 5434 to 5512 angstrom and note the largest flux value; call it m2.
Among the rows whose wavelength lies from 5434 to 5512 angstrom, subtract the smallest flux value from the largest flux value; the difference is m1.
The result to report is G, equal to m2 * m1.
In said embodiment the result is 53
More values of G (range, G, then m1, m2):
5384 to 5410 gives 69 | 5.0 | 13.65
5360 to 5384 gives 66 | 4.7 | 13.99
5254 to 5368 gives 83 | 6.1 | 13.59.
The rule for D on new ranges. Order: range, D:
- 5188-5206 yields 5205.0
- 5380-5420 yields 5415.0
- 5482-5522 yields 5514.0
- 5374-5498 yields 5496.0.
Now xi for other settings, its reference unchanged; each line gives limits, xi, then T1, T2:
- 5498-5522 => -0.13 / 0.07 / 0.10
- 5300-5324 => 0.14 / 0.11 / -0.14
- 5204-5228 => 0.00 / 0.17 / 0.07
